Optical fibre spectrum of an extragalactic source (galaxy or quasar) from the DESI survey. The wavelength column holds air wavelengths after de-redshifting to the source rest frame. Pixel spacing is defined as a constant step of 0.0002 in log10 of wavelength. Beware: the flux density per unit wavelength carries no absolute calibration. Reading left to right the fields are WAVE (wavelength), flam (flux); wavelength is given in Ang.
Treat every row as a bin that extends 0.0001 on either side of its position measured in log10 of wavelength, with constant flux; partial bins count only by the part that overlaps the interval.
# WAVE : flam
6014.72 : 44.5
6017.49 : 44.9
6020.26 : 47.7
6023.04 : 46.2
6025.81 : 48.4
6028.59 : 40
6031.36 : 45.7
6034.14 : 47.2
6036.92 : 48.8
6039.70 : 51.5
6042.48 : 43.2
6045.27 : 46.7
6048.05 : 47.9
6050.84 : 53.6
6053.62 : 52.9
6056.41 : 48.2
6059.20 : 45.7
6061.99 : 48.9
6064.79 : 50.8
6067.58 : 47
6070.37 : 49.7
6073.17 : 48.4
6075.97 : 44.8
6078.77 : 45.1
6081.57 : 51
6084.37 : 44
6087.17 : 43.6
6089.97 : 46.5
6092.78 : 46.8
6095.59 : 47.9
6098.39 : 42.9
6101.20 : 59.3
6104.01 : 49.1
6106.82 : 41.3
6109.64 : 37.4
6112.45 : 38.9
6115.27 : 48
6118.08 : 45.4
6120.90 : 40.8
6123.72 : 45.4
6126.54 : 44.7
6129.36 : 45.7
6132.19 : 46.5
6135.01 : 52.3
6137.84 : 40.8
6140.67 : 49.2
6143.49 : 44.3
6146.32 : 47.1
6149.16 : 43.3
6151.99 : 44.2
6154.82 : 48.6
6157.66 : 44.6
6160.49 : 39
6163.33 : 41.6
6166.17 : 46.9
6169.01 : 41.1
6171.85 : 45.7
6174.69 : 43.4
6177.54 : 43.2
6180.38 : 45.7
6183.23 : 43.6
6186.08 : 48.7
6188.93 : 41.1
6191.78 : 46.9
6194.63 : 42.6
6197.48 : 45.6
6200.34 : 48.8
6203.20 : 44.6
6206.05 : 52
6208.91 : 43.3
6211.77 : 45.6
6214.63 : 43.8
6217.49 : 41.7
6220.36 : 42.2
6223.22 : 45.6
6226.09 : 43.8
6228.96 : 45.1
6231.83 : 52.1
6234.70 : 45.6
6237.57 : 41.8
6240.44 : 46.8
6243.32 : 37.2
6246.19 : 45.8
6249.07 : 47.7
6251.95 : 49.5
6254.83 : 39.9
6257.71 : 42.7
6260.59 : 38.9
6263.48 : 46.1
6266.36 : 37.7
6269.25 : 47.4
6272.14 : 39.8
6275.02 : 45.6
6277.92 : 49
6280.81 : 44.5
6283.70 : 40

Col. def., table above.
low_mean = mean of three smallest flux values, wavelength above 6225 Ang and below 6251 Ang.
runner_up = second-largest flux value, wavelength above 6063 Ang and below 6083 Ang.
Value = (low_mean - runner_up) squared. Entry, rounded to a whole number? 97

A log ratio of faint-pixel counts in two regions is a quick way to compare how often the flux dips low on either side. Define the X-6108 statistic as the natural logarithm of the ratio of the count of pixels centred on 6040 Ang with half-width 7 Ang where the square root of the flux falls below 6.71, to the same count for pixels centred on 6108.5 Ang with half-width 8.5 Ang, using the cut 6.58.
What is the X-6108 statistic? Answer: -1.1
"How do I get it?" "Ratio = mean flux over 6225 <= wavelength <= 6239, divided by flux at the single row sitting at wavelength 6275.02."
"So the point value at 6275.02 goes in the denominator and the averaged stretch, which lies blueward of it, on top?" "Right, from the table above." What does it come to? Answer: 1.00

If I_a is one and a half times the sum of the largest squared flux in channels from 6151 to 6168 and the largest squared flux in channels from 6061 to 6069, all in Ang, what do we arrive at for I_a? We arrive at 7414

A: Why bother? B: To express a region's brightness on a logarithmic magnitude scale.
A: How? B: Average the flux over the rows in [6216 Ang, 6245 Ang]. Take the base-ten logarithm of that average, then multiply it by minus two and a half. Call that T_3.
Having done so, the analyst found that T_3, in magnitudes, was -4.11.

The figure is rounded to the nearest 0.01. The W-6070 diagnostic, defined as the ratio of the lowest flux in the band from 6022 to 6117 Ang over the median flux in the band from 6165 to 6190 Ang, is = 0.86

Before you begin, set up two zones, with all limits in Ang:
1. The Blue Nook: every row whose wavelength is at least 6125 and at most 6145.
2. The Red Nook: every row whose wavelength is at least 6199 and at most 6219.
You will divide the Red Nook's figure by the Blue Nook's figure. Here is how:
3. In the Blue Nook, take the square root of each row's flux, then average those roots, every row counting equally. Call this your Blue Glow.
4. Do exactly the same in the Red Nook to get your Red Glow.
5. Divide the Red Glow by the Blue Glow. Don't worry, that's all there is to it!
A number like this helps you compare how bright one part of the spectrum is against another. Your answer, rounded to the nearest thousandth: 0.994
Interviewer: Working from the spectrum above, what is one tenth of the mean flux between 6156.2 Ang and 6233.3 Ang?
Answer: 4.48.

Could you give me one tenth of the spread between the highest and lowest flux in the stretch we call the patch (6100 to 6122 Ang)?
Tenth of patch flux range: 2.19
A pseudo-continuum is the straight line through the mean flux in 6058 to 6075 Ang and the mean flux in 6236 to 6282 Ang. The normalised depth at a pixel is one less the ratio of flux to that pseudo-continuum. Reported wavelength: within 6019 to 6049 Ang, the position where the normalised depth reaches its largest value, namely 6028.59 Ang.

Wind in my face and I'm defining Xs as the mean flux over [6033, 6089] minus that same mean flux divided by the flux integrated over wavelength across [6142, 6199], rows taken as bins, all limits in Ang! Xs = 47.9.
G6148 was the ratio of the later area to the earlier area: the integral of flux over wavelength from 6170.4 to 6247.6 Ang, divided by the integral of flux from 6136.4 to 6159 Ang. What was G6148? 3.4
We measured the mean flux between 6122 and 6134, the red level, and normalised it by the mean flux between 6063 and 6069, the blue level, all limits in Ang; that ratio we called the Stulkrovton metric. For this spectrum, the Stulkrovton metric 0.93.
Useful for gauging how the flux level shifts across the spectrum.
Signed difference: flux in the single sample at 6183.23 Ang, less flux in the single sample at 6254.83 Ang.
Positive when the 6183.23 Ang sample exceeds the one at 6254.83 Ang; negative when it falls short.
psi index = 4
